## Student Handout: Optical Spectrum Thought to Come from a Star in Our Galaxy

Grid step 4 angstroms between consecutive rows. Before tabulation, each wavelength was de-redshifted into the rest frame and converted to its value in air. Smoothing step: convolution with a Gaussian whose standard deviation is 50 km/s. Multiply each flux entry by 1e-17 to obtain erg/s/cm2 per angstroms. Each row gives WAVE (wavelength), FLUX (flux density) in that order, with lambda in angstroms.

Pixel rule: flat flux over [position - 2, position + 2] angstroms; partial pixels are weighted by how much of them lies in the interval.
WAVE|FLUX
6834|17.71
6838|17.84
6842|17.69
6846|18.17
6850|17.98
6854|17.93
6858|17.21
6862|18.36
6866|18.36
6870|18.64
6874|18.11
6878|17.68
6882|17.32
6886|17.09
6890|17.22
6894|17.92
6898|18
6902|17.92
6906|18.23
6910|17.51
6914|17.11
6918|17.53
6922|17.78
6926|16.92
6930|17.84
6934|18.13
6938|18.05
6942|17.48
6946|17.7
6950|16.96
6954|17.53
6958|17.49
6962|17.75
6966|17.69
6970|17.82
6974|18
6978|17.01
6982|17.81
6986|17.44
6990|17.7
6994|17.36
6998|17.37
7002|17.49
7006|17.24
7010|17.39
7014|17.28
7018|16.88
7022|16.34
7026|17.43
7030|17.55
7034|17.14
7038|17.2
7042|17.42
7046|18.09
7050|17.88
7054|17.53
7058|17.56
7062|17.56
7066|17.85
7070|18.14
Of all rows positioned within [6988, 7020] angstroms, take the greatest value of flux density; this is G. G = 17.7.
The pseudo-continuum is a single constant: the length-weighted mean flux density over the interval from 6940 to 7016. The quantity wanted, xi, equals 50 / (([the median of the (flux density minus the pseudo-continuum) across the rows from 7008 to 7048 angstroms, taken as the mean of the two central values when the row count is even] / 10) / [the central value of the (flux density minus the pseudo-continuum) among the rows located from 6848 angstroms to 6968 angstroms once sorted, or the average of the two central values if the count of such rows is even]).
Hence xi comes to -678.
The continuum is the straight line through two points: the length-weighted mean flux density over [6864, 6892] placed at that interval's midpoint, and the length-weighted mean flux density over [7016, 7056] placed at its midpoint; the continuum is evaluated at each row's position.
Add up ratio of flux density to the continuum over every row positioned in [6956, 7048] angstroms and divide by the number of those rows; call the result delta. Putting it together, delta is 1.00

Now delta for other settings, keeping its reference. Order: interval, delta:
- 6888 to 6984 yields 1.00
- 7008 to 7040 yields 0.99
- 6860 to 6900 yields 1.01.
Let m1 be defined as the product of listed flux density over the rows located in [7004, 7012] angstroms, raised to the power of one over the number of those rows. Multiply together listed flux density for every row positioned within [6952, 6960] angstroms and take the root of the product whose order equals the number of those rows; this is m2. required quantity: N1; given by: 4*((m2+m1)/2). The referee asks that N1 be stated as 69.6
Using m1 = 17.3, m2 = 17.5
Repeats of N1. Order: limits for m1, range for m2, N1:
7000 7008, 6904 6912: 70.5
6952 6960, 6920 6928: 69.7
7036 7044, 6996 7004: 69.5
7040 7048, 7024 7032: 70.5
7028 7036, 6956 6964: 69.9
